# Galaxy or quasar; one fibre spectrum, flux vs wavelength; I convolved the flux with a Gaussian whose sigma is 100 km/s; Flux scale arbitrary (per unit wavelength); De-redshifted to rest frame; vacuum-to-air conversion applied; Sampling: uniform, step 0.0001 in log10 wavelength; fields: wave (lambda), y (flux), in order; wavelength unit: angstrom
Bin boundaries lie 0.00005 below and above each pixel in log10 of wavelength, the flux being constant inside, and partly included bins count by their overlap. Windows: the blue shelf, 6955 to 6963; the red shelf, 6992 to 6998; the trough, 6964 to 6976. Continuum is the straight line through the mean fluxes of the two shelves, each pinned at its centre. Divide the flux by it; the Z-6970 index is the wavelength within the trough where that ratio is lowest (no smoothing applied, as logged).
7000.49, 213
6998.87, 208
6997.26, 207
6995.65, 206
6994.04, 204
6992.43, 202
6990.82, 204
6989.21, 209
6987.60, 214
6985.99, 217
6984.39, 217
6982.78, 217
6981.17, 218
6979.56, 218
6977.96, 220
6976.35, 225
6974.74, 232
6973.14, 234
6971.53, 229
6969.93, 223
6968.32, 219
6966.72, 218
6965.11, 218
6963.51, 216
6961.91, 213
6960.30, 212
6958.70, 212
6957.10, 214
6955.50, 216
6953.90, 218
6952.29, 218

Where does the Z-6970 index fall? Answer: 6965.11 angstrom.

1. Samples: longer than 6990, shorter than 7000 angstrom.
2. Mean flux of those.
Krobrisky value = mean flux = 205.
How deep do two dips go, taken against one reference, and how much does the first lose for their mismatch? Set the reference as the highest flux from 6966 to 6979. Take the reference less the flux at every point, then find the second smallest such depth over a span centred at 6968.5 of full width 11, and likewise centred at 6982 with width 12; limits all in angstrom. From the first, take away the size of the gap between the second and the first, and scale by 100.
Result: -400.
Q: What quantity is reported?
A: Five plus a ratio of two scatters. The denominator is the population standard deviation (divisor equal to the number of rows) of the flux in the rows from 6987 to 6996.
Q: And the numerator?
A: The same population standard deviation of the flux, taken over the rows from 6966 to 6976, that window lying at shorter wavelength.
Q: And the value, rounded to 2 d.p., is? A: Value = 6.55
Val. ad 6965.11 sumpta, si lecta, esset 218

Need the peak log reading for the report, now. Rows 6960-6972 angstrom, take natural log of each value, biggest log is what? 5.43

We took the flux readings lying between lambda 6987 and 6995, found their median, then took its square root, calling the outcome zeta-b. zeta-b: 14.3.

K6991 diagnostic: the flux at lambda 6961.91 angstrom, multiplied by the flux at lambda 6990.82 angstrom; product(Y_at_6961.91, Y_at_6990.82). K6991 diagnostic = 43452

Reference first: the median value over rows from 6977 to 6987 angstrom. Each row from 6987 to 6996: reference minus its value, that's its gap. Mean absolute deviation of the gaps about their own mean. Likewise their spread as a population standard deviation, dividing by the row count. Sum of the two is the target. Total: 7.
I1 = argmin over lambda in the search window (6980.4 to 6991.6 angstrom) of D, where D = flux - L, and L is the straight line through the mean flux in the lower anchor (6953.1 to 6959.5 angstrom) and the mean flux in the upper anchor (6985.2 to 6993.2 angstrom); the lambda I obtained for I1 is 6990.82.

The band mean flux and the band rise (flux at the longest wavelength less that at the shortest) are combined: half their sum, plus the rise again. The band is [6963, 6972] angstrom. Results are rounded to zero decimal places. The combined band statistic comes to 130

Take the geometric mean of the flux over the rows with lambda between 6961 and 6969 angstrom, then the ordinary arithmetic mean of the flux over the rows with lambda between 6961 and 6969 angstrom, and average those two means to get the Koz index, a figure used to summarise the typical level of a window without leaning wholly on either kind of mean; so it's 217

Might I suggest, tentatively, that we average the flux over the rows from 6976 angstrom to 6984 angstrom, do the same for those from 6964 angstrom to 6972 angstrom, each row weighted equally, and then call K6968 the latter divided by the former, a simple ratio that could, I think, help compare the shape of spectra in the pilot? 1.01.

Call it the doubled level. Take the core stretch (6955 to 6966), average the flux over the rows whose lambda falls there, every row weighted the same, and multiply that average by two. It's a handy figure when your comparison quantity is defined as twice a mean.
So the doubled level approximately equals 429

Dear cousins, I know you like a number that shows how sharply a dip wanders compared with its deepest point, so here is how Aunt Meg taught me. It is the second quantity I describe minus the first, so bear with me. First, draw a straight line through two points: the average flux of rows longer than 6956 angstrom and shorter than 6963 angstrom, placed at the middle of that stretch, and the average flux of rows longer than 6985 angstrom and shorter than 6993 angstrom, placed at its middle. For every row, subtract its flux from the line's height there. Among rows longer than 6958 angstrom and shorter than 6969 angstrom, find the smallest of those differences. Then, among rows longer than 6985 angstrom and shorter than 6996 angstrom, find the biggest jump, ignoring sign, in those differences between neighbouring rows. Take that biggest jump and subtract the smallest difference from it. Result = 12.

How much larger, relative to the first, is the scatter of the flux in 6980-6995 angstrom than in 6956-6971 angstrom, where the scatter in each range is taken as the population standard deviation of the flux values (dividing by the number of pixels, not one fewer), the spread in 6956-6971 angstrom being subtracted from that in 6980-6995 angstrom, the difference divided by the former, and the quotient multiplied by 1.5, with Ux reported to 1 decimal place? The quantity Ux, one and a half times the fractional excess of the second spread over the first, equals 1.2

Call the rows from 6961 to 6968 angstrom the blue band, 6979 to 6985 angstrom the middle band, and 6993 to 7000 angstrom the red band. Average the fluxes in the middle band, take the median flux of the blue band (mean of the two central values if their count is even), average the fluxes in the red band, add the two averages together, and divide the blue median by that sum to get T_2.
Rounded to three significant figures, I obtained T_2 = 0.512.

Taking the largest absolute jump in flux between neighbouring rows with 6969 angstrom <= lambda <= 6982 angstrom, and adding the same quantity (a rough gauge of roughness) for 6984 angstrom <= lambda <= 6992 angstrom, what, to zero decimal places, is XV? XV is 12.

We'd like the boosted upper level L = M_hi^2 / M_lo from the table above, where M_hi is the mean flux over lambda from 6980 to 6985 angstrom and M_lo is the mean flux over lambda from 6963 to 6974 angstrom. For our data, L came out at 212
